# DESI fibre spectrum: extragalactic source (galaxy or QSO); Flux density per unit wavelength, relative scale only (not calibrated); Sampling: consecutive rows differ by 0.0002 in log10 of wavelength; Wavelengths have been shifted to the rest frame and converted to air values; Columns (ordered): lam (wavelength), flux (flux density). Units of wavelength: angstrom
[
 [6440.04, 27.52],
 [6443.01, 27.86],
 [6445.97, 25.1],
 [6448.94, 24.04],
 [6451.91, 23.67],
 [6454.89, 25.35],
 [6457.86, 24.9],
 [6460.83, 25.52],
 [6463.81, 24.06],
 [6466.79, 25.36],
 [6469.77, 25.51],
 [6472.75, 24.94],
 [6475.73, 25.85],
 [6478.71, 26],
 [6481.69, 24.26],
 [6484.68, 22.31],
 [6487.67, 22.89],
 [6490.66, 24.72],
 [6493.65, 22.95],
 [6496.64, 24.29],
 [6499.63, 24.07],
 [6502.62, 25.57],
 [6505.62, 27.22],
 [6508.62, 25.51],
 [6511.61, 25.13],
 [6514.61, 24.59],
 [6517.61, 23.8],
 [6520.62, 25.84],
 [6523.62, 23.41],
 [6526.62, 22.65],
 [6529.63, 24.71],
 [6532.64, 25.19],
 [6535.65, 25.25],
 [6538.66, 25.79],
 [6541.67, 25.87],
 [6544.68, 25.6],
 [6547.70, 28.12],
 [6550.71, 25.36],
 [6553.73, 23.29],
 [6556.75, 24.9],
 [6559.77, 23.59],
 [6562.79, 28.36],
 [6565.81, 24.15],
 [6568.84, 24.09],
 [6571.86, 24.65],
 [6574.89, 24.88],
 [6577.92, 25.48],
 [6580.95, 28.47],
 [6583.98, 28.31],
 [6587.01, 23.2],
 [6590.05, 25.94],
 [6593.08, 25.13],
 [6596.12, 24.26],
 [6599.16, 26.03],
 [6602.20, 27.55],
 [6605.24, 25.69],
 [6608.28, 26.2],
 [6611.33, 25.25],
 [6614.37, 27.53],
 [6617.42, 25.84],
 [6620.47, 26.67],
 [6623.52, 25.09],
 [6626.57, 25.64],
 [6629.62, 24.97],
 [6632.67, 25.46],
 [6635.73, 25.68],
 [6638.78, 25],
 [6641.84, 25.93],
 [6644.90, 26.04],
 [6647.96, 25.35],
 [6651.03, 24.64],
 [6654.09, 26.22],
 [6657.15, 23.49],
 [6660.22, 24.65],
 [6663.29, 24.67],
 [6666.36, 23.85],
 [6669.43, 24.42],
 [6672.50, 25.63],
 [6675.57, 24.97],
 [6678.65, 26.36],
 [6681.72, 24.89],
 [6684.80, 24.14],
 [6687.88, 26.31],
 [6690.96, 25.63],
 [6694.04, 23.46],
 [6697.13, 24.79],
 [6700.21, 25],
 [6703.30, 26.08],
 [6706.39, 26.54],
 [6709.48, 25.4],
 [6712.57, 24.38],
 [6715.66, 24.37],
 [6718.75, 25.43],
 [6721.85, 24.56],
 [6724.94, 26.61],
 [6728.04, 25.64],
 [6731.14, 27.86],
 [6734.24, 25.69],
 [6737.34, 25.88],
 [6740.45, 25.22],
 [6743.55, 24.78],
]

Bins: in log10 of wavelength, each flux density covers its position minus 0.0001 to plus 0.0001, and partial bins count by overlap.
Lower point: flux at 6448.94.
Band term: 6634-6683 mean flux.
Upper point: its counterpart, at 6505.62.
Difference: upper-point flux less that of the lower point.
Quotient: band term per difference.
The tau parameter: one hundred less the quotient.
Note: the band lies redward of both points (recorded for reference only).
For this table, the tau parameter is 92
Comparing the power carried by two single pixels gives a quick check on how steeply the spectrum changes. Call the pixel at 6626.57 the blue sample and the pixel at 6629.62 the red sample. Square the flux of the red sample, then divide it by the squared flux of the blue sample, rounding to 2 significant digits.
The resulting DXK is 0.95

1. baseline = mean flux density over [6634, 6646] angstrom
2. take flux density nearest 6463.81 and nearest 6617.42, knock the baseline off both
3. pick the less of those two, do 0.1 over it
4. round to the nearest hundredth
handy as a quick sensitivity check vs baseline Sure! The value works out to -0.06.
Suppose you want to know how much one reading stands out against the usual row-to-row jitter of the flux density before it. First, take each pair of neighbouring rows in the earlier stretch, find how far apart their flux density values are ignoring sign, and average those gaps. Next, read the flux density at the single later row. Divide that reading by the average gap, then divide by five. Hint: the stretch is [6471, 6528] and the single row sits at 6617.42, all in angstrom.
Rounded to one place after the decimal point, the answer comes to 4.2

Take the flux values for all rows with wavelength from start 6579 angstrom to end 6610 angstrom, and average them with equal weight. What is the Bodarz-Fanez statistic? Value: 26.1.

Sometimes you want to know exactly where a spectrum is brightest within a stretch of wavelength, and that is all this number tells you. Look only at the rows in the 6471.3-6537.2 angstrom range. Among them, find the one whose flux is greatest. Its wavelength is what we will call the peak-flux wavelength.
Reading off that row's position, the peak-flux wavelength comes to 6505.62 angstrom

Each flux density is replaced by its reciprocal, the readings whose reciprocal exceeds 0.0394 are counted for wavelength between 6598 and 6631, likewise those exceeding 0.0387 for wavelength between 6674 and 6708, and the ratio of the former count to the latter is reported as 0.43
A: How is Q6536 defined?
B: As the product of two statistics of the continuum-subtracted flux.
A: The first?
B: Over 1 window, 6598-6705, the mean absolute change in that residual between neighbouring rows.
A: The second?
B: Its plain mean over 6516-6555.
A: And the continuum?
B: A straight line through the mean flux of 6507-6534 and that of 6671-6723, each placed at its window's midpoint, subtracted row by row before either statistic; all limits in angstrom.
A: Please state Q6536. 0.43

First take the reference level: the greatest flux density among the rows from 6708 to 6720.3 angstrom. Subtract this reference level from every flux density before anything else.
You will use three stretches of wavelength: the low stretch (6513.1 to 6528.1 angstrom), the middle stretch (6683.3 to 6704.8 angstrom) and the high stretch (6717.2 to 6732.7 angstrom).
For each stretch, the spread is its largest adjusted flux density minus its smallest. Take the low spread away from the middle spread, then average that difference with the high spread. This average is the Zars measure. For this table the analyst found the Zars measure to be 1.5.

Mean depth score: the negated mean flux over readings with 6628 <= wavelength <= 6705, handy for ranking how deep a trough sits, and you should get -25.1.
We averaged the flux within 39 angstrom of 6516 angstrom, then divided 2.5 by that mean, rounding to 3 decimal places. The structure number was 0.101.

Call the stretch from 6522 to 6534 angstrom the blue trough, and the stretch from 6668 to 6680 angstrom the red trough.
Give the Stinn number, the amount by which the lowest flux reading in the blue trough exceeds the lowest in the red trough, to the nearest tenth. -1.8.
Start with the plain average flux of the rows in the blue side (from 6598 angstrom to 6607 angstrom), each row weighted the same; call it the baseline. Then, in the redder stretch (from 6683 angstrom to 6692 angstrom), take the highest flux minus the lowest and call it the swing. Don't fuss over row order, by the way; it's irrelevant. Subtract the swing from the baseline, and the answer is 24.3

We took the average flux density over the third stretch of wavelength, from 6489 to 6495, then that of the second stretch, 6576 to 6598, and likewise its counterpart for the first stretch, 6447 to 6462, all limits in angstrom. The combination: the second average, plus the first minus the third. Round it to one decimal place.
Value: 26.7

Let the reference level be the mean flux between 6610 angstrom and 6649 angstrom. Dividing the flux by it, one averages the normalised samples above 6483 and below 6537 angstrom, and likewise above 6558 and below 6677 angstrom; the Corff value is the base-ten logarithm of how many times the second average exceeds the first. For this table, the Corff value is 0.018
